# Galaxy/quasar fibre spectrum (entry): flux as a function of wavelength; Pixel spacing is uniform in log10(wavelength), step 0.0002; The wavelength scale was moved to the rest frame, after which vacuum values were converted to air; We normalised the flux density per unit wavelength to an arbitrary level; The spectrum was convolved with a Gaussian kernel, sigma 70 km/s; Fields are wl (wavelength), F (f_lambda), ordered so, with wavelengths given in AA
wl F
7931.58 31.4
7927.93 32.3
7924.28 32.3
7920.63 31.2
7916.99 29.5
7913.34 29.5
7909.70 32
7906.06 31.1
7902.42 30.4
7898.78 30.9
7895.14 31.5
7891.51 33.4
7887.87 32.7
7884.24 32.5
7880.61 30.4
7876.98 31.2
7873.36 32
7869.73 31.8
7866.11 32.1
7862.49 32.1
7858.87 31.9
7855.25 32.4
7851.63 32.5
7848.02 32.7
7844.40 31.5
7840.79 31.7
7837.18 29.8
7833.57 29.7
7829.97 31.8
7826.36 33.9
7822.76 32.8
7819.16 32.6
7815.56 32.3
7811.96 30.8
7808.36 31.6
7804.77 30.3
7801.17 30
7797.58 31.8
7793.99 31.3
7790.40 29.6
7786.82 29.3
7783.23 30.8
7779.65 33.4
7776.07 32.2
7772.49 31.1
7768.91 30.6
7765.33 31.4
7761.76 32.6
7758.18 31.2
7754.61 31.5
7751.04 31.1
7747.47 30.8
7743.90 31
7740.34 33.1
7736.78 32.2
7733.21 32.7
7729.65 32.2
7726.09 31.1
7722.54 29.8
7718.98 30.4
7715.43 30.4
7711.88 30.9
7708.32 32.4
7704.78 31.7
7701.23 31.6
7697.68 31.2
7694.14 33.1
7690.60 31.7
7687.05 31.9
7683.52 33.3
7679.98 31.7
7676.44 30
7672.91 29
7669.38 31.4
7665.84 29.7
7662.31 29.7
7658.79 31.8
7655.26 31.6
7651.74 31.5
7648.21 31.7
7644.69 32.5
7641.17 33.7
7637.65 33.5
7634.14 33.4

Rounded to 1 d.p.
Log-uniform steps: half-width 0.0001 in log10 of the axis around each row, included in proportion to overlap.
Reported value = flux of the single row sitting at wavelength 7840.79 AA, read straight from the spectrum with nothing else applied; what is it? 31.7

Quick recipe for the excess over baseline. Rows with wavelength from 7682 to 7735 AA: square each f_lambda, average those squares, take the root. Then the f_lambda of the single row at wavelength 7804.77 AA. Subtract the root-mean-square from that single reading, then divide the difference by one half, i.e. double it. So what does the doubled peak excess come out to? -3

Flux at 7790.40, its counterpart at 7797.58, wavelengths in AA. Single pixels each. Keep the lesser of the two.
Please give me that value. 29.6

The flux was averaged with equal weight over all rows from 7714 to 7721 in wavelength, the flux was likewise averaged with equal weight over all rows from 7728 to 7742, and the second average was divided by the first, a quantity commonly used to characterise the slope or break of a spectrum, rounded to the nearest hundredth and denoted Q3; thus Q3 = 1.07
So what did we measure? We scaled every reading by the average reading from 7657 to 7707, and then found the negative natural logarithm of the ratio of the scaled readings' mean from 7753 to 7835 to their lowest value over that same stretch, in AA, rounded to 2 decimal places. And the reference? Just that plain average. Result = -0.07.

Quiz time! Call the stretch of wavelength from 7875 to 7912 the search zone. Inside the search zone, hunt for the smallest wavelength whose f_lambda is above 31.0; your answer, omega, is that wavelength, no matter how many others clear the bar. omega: 7876.98 AA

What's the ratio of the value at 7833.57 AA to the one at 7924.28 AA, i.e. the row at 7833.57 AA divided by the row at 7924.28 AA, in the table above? 0.92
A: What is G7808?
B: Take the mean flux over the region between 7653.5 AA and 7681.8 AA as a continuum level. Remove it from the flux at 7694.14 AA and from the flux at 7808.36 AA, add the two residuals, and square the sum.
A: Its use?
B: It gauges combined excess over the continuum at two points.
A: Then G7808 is 12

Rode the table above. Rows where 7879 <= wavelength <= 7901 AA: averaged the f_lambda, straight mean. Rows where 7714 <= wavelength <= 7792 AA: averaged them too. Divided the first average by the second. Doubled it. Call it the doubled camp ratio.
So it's 2.04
